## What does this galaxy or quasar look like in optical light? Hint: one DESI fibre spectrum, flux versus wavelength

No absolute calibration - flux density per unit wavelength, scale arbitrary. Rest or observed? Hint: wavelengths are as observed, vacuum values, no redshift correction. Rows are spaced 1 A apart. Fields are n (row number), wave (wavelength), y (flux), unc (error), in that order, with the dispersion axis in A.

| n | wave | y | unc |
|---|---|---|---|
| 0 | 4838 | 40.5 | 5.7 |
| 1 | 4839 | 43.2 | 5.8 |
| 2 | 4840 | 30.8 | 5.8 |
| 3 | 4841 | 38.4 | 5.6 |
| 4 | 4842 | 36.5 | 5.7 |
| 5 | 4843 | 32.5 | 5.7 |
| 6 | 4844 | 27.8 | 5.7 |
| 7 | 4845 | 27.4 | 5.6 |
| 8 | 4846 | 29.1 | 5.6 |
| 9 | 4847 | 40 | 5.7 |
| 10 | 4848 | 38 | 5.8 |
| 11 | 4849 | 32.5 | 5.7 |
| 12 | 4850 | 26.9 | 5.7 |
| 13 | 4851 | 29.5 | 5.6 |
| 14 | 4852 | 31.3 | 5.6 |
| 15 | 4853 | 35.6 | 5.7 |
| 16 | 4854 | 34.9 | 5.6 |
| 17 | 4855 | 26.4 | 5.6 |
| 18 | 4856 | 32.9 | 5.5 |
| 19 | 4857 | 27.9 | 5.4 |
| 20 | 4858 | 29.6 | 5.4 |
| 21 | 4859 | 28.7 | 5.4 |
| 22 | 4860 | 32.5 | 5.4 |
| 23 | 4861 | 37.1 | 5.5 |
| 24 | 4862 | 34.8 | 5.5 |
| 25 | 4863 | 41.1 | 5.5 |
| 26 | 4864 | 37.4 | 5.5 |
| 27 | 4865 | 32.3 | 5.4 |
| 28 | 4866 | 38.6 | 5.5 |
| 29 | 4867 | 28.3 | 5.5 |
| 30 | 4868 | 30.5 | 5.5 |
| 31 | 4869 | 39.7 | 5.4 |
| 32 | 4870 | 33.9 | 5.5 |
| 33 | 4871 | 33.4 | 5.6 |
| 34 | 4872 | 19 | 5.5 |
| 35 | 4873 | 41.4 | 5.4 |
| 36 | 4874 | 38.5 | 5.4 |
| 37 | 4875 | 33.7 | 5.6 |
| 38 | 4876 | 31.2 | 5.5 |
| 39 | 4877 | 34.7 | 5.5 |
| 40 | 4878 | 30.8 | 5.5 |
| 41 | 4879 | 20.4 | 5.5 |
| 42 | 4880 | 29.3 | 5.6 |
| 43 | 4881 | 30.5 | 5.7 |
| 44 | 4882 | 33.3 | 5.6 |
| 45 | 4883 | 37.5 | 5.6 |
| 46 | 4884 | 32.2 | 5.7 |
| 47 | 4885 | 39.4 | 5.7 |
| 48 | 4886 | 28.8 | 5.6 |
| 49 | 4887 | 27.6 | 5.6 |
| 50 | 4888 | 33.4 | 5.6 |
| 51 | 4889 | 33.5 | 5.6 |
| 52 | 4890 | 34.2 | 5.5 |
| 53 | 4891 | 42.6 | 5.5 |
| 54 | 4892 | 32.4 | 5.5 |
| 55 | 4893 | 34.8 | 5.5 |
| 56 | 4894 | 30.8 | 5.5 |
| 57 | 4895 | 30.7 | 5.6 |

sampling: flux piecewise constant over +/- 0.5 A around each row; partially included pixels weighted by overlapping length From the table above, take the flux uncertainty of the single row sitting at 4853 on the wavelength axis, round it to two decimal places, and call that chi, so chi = 5.70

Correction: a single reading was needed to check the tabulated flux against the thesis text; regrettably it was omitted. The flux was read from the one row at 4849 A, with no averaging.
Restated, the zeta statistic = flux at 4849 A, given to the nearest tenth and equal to 32.5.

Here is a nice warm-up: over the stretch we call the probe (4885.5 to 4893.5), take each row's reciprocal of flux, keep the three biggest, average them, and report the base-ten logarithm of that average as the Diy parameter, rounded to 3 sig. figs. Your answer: -1.47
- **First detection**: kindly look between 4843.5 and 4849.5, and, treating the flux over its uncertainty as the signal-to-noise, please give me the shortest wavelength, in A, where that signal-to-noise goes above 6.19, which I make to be 4847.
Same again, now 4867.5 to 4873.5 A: 4869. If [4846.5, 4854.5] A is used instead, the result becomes 4847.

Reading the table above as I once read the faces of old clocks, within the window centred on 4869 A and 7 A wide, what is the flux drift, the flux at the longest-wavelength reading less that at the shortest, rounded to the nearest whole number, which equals -20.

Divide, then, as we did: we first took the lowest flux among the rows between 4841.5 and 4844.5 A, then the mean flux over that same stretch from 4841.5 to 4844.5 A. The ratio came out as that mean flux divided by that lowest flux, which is 1.16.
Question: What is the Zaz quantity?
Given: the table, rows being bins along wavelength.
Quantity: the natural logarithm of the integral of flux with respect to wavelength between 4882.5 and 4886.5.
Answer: 4.927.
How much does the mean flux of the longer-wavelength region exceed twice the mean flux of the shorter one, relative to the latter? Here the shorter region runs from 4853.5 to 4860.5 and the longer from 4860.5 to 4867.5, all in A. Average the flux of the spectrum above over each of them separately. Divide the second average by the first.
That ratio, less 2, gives -0.83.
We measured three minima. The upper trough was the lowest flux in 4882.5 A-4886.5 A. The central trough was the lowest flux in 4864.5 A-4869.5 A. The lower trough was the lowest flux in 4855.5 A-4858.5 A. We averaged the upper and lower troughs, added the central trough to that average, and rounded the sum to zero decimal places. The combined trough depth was 57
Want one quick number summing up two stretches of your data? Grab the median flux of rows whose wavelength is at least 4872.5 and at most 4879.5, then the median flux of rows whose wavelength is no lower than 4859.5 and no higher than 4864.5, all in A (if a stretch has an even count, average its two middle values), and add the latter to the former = 71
